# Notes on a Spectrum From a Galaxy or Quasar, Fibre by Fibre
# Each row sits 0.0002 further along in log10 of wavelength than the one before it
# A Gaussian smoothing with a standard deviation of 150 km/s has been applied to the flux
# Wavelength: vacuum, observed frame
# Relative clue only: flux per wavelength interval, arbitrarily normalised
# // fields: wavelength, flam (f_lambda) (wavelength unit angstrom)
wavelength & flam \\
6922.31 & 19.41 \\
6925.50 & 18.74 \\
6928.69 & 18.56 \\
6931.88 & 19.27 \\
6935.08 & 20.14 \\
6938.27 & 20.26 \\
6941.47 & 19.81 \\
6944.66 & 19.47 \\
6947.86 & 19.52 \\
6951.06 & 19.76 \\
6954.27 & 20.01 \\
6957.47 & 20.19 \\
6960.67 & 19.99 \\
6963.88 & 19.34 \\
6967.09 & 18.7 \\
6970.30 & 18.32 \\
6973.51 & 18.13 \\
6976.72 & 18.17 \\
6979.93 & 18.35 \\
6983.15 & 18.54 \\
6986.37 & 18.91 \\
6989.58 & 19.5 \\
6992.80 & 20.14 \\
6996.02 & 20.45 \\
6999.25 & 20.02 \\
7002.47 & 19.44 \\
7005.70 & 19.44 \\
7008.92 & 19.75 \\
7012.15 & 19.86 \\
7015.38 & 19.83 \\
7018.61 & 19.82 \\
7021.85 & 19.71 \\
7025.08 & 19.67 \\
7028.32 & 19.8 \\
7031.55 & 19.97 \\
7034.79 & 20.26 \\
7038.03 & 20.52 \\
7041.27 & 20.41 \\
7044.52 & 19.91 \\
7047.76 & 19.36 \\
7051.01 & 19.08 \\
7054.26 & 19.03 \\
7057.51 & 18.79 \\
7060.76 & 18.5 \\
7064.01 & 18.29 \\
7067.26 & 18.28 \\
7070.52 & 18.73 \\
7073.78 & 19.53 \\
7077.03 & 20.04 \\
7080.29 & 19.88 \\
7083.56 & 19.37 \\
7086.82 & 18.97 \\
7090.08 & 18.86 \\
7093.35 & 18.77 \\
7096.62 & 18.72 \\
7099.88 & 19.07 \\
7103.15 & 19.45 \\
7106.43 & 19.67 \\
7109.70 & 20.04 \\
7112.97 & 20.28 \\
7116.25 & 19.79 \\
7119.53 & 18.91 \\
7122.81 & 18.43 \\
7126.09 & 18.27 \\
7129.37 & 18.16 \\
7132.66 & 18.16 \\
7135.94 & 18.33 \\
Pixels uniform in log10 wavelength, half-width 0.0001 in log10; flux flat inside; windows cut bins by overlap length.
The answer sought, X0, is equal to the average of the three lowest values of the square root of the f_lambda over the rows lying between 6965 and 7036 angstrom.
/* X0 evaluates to 4.27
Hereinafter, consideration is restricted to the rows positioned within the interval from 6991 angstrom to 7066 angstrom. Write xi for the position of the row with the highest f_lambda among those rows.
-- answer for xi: 7038.03 angstrom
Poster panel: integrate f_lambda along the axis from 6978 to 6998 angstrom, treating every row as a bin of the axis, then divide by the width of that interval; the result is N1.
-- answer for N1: 19.3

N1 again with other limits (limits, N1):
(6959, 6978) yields 18.8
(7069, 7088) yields 19.4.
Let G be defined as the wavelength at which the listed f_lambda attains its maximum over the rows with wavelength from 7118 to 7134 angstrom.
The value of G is 7119.53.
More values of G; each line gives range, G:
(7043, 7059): 7044.52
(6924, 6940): 6938.27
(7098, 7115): 7112.97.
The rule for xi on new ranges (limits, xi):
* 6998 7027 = 6999.25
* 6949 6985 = 6957.47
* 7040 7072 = 7041.27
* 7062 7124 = 7112.97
